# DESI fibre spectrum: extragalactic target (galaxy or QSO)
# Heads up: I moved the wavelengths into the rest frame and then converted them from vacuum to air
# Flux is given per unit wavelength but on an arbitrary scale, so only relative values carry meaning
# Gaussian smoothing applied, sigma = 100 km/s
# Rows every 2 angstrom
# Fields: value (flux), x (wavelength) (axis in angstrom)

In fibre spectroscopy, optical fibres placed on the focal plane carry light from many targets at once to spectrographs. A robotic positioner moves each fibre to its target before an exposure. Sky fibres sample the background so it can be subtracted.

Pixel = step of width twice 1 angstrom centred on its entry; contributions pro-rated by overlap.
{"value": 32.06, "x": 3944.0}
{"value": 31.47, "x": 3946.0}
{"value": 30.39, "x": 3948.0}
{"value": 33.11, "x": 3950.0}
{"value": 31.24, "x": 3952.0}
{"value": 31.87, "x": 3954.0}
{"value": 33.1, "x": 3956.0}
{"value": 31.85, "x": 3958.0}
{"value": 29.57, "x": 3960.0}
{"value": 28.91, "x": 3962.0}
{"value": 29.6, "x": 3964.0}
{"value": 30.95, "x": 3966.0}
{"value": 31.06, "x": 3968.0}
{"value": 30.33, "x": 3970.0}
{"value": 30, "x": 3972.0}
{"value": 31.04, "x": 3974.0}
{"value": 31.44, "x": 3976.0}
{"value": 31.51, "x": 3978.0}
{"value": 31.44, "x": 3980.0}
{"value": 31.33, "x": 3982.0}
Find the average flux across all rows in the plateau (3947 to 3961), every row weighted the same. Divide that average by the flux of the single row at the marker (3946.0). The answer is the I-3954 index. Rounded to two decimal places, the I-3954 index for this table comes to 1.00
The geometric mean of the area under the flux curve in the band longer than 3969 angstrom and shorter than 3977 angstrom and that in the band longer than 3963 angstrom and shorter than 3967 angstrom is 172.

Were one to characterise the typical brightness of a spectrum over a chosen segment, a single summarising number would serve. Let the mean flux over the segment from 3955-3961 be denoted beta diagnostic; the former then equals 31.5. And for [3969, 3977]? 30.7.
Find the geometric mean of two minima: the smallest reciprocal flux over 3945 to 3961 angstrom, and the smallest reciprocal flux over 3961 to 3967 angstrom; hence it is 0.0312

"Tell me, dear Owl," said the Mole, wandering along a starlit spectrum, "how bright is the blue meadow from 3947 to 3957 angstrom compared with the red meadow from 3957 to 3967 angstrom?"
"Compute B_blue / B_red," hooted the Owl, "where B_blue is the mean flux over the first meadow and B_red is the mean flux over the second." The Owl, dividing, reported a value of 1.06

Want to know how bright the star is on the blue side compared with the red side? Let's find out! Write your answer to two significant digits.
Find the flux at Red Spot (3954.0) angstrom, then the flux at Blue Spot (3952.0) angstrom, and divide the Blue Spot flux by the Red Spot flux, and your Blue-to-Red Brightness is 0.98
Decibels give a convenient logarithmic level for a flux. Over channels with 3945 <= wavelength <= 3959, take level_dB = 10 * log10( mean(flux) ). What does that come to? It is 15.0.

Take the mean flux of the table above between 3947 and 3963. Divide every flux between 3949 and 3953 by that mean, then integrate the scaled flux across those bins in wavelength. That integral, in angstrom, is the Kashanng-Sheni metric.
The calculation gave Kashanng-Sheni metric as 4.12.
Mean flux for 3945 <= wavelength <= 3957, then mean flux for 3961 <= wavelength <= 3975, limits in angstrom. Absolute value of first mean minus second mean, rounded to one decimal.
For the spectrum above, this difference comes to 1.6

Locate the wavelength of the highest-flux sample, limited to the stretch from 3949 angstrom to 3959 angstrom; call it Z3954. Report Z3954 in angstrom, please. 3950.0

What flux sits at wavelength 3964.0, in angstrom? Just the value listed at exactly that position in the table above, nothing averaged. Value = 29.6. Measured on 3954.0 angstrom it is 31.87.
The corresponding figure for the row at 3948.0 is 30.39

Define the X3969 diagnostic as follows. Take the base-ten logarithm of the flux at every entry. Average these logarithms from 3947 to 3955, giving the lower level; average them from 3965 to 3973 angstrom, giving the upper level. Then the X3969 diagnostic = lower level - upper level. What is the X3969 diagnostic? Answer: 0.015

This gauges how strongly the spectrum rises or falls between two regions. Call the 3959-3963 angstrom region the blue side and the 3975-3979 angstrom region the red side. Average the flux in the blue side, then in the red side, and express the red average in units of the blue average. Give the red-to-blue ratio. 1.08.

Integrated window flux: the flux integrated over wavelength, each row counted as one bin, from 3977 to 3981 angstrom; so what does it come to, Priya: 126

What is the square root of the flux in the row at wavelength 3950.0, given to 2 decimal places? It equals 5.75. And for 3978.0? 5.61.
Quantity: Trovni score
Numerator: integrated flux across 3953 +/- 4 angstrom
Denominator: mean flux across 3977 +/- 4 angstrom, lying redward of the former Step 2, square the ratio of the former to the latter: 68.0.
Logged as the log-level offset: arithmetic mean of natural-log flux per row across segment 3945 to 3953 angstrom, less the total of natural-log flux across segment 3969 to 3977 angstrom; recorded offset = -10.2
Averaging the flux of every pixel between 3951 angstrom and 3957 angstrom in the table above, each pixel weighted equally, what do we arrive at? 32.1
